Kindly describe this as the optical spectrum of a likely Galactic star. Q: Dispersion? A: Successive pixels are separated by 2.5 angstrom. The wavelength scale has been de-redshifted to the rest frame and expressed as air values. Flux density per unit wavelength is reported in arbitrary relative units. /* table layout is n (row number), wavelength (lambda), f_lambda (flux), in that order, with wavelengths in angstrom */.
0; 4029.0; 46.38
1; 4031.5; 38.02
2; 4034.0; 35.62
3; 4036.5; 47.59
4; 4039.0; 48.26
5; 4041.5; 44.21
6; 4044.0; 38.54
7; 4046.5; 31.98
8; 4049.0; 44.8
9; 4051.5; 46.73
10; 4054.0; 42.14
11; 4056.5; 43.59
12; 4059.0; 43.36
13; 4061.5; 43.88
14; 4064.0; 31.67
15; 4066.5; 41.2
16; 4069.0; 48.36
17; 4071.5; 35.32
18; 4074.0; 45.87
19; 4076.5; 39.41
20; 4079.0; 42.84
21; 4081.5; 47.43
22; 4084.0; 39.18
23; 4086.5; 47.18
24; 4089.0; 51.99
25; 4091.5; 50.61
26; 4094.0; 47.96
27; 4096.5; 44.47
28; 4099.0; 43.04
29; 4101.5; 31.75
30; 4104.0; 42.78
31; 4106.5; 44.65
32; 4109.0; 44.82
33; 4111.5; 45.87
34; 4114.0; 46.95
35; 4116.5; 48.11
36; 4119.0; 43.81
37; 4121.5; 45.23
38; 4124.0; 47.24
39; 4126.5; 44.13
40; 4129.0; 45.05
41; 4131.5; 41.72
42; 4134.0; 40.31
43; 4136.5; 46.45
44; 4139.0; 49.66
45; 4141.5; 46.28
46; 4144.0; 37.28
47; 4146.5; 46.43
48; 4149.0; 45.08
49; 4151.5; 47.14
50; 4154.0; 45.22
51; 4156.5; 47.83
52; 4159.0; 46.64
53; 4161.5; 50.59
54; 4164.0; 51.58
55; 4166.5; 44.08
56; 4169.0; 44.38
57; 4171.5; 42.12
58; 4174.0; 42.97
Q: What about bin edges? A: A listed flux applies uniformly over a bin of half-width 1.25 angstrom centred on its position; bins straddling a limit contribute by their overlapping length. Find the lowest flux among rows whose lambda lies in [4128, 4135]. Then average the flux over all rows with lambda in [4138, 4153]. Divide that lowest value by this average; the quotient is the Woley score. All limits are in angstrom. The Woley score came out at 0.89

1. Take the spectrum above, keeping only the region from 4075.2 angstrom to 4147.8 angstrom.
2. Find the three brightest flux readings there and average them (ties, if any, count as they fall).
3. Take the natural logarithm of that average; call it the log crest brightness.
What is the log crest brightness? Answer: 3.93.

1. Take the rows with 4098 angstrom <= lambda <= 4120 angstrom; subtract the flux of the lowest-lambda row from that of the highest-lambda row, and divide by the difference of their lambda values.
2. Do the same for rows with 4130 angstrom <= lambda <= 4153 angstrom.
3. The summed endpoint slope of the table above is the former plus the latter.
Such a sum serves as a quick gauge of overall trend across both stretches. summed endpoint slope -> 0.3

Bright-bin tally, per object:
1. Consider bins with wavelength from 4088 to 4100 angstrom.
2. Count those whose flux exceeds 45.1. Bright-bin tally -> 3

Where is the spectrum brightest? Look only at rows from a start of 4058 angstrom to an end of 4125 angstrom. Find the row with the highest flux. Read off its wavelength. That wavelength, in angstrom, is 4089.0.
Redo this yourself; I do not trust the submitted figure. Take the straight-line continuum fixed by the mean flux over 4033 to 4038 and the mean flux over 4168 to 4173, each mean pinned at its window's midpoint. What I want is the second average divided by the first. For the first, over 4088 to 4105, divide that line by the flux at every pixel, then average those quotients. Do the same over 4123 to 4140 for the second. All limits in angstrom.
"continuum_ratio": 0.98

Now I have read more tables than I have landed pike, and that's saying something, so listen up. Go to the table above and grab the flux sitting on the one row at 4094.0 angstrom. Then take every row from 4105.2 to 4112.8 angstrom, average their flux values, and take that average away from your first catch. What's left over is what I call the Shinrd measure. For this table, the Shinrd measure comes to 3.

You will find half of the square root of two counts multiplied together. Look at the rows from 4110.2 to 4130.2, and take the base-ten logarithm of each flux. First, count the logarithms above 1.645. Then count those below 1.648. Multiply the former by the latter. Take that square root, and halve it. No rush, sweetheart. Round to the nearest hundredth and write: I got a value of 1.73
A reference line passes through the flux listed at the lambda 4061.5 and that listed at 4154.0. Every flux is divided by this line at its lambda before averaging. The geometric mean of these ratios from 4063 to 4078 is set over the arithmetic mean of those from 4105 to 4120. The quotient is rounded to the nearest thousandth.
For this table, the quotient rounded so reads 0.885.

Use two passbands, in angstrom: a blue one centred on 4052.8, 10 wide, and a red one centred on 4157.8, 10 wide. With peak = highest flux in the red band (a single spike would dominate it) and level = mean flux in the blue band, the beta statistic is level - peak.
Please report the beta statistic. -6.3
